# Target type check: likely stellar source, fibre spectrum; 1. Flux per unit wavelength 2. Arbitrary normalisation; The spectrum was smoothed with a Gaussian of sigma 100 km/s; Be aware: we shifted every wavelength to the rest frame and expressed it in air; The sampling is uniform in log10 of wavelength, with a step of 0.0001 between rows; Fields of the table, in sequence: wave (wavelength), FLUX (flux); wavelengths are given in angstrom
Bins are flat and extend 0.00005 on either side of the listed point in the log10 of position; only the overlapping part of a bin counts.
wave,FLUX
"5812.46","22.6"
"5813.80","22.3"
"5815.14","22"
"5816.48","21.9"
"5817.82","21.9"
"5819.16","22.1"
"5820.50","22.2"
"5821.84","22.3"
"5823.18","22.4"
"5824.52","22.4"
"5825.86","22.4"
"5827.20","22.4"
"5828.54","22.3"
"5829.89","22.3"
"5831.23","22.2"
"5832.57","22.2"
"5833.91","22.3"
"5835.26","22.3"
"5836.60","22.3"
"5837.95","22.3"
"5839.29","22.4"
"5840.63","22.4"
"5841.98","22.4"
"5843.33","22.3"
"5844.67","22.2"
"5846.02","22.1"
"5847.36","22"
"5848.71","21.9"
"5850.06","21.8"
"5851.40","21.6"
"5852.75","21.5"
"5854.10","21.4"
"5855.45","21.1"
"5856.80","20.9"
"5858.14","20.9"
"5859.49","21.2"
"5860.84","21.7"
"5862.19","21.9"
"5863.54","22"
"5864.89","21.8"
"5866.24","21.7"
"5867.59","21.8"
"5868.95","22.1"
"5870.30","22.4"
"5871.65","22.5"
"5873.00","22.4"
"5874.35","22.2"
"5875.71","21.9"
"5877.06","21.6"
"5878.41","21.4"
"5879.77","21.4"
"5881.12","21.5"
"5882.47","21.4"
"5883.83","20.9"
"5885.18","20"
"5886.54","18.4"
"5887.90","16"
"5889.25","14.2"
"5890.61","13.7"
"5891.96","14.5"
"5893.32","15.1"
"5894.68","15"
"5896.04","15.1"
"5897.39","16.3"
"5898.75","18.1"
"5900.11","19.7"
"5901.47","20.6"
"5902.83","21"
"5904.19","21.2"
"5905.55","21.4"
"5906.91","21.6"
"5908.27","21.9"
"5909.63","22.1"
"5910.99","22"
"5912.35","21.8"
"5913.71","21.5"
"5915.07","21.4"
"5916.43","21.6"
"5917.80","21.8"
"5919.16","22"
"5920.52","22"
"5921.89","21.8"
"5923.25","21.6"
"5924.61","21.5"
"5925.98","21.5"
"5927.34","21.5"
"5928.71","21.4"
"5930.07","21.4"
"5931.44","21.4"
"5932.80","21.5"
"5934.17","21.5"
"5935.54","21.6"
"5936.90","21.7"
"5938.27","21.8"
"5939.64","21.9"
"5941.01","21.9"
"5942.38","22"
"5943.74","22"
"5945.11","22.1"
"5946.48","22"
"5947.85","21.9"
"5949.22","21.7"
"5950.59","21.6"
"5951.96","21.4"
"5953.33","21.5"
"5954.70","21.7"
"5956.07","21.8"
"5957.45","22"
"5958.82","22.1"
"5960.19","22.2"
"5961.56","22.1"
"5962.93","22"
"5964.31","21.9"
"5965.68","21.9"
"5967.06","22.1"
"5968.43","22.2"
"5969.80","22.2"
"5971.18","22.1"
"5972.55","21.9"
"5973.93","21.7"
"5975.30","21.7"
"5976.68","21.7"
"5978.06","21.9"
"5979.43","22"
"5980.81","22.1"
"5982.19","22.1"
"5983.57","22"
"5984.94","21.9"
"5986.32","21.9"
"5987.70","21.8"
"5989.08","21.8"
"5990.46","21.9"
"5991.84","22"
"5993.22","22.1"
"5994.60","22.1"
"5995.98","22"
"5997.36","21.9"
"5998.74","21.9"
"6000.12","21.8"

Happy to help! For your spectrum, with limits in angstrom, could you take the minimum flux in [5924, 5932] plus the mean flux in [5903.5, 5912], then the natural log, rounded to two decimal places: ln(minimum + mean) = 3.76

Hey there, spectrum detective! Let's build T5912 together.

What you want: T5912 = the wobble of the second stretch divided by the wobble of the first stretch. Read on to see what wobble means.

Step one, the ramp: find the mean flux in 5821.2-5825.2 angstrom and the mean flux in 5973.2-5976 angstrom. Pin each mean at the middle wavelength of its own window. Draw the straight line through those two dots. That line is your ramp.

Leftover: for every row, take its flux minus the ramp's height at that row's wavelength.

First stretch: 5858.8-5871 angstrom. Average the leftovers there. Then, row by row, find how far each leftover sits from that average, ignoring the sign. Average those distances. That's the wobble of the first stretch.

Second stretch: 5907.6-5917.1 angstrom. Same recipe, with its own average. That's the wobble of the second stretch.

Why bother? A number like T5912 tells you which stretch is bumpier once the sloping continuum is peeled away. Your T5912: 0.9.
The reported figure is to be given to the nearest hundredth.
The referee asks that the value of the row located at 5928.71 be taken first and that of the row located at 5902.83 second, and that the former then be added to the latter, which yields 42.40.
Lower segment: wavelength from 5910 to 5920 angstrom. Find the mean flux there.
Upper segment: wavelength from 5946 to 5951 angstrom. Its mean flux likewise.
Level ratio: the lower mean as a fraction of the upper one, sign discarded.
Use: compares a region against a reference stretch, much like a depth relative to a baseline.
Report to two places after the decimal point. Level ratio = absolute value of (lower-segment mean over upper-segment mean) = 1.00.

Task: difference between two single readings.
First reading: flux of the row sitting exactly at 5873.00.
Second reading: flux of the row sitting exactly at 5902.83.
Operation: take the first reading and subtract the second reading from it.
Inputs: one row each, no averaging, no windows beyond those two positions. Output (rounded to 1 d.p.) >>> 1.4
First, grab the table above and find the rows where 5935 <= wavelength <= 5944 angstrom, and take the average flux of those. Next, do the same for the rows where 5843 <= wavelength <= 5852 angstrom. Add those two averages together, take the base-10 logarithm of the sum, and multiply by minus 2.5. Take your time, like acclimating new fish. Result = -4.10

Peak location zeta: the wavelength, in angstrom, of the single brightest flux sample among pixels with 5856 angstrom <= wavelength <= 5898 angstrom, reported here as 5871.65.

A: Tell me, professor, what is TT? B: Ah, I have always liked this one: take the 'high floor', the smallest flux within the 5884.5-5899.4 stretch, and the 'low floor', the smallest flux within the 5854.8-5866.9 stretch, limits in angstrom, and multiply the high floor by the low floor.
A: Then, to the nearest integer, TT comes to 286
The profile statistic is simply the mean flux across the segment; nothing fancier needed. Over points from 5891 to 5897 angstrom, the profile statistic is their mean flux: 14.9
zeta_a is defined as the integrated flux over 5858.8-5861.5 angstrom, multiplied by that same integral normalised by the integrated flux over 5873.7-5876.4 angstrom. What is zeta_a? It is 56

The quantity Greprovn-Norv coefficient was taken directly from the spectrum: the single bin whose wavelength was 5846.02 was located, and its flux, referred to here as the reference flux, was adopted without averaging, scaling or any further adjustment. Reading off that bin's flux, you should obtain 22.1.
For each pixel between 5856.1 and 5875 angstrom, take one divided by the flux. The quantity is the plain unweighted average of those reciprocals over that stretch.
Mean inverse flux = 0.0459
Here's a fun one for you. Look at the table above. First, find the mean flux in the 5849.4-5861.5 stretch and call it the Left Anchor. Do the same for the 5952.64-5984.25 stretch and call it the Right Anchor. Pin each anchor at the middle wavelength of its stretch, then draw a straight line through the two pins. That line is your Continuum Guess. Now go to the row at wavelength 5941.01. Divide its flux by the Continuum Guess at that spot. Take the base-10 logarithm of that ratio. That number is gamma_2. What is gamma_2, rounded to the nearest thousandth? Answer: 0.002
